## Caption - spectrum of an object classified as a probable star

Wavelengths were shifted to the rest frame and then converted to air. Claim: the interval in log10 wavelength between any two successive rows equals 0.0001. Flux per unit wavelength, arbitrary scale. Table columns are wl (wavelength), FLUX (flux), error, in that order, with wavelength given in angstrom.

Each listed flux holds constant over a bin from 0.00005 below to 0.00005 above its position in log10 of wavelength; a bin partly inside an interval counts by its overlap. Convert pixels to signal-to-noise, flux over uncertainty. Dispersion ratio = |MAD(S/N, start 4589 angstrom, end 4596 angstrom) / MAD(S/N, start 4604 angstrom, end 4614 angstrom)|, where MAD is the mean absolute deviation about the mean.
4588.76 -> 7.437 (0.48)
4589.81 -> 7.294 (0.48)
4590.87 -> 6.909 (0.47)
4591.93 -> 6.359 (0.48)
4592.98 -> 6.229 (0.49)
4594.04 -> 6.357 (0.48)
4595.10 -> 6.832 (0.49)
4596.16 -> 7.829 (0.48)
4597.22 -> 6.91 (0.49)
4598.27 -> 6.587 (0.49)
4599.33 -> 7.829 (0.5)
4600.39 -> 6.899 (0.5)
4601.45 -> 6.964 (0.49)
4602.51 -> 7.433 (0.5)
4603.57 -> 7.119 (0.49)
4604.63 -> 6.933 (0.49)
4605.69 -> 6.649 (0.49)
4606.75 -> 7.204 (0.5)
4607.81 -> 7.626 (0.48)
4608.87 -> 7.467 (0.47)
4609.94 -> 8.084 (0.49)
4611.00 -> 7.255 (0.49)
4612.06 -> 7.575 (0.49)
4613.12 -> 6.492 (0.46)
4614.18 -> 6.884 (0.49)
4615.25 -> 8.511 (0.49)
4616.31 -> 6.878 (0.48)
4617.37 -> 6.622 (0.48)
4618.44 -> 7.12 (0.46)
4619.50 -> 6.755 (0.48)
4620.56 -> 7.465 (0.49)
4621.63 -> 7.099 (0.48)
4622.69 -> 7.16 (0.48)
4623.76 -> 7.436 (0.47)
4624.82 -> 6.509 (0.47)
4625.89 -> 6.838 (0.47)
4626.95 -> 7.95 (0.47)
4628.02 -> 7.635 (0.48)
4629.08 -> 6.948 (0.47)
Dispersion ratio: 0.91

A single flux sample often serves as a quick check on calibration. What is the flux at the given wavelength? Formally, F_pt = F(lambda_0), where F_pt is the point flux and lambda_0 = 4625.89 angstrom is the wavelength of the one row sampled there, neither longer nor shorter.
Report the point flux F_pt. 6.838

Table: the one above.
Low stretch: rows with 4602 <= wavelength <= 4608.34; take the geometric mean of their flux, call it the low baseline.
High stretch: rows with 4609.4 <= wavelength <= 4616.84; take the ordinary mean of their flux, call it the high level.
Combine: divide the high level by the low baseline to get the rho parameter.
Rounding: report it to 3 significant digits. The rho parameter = 1.03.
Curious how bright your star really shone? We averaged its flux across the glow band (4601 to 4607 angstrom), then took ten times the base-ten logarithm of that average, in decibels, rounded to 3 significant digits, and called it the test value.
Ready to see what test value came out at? 8.48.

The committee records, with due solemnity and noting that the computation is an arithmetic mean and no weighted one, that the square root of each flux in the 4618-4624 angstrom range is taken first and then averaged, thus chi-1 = 2.68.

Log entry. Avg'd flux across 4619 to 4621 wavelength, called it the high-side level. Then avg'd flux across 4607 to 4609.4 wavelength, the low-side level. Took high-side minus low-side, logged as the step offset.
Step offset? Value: -0.4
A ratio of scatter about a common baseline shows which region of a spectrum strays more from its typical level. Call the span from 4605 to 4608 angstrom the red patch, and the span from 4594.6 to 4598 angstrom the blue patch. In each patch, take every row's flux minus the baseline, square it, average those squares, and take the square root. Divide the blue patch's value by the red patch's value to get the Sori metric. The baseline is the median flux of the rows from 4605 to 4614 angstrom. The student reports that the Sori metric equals 1.1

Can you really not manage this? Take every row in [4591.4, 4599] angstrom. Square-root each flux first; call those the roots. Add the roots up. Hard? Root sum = 18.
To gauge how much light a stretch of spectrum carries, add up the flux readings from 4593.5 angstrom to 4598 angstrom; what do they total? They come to 27.9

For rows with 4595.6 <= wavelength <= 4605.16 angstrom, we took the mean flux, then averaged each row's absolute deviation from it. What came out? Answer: 0.35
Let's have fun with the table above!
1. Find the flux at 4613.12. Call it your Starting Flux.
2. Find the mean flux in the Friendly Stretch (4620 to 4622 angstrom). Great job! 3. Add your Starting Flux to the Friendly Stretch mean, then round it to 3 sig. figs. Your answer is 13.8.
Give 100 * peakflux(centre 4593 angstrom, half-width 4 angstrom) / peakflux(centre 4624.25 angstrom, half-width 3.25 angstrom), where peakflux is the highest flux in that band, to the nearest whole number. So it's 98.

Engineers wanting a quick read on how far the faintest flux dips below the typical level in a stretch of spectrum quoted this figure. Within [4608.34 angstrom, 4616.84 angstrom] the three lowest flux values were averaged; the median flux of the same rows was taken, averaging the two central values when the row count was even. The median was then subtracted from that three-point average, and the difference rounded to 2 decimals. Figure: -0.61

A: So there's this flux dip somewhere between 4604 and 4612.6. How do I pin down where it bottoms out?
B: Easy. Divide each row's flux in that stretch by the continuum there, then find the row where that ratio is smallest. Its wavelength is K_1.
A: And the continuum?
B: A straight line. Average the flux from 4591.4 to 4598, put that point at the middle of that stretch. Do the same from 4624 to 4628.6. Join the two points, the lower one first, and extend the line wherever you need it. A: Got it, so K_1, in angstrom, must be 4605.69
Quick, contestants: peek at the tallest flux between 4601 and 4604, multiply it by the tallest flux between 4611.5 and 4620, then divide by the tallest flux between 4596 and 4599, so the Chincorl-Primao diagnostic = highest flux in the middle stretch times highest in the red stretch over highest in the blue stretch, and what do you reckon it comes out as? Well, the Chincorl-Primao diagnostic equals 8.1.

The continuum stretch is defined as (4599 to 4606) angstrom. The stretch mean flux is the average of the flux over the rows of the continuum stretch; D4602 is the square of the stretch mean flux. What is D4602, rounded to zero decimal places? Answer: 51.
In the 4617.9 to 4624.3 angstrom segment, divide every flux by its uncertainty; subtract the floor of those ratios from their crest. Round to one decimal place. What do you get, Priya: 1.7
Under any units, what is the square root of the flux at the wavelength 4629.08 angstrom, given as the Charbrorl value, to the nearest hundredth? 2.64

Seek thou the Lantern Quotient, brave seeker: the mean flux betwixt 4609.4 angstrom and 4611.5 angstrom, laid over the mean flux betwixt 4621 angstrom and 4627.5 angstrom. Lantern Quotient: 1.07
